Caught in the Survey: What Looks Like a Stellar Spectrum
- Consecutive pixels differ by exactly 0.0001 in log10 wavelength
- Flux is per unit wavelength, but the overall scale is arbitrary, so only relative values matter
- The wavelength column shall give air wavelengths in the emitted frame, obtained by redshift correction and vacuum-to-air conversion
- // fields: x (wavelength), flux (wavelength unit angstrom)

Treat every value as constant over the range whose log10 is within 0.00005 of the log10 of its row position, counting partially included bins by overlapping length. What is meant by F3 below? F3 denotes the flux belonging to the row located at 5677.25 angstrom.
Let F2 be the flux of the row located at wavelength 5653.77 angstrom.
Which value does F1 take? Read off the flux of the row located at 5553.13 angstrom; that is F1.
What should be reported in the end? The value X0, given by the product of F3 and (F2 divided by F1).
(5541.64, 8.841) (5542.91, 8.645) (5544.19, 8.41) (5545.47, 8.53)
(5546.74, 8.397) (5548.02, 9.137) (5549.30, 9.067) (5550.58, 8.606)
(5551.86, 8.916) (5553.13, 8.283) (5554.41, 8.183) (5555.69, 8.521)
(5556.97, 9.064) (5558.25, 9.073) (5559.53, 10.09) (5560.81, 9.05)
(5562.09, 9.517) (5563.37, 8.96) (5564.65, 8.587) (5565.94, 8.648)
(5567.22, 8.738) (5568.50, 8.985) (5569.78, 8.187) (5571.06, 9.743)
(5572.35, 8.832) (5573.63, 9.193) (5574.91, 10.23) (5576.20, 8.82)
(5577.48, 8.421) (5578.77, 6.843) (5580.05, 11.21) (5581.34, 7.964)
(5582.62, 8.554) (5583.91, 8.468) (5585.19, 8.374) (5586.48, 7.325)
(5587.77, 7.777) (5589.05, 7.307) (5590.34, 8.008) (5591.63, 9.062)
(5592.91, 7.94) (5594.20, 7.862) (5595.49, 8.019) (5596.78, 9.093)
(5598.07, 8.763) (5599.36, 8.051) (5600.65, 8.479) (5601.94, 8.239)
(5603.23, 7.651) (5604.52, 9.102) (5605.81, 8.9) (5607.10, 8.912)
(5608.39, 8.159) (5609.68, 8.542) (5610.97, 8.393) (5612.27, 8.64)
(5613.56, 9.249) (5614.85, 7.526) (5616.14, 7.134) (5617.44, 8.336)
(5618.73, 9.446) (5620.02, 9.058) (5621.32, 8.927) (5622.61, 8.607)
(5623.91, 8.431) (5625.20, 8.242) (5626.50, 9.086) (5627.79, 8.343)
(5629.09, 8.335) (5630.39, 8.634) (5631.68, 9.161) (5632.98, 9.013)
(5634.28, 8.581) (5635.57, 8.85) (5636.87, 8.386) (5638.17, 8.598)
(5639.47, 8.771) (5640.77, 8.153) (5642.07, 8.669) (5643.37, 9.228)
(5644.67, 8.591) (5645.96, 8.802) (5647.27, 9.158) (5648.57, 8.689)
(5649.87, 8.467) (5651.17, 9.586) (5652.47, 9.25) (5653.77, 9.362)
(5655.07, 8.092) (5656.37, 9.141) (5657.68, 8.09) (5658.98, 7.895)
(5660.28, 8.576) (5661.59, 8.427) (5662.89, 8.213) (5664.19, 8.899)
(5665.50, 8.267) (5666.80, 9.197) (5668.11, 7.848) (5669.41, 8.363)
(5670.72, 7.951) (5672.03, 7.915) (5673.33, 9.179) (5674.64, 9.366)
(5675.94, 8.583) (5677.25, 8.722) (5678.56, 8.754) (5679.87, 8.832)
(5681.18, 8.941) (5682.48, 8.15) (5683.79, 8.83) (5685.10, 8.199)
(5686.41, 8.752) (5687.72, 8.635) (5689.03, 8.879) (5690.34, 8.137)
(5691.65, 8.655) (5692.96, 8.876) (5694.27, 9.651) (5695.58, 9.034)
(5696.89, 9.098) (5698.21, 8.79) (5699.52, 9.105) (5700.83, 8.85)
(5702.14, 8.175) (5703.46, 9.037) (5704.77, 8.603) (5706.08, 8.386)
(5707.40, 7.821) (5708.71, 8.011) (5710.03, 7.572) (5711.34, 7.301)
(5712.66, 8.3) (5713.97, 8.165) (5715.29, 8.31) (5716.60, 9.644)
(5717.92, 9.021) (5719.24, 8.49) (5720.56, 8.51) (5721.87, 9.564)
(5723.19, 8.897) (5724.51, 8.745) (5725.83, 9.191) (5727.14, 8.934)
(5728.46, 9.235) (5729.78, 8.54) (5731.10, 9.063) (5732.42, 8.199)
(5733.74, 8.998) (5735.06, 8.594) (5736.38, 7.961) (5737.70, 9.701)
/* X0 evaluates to 9.9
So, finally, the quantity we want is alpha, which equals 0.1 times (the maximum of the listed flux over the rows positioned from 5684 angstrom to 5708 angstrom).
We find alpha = 0.97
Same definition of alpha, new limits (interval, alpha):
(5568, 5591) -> 1.12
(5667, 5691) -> 0.94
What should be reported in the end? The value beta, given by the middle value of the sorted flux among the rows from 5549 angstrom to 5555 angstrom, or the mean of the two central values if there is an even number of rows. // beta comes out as 8.61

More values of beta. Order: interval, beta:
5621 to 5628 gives 8.52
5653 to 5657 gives 9.14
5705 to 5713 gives 7.92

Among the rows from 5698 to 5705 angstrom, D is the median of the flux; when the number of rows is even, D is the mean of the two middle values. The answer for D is 8.8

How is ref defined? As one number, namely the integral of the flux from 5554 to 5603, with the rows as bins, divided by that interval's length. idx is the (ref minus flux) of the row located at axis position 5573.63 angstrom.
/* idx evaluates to -0.6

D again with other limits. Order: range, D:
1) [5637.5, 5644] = 8.7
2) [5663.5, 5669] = 8.6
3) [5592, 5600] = 8.0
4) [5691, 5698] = 9.0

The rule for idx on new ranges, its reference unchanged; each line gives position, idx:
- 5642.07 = 0.0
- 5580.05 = -2.6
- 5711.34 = 1.3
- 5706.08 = 0.2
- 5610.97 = 0.2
